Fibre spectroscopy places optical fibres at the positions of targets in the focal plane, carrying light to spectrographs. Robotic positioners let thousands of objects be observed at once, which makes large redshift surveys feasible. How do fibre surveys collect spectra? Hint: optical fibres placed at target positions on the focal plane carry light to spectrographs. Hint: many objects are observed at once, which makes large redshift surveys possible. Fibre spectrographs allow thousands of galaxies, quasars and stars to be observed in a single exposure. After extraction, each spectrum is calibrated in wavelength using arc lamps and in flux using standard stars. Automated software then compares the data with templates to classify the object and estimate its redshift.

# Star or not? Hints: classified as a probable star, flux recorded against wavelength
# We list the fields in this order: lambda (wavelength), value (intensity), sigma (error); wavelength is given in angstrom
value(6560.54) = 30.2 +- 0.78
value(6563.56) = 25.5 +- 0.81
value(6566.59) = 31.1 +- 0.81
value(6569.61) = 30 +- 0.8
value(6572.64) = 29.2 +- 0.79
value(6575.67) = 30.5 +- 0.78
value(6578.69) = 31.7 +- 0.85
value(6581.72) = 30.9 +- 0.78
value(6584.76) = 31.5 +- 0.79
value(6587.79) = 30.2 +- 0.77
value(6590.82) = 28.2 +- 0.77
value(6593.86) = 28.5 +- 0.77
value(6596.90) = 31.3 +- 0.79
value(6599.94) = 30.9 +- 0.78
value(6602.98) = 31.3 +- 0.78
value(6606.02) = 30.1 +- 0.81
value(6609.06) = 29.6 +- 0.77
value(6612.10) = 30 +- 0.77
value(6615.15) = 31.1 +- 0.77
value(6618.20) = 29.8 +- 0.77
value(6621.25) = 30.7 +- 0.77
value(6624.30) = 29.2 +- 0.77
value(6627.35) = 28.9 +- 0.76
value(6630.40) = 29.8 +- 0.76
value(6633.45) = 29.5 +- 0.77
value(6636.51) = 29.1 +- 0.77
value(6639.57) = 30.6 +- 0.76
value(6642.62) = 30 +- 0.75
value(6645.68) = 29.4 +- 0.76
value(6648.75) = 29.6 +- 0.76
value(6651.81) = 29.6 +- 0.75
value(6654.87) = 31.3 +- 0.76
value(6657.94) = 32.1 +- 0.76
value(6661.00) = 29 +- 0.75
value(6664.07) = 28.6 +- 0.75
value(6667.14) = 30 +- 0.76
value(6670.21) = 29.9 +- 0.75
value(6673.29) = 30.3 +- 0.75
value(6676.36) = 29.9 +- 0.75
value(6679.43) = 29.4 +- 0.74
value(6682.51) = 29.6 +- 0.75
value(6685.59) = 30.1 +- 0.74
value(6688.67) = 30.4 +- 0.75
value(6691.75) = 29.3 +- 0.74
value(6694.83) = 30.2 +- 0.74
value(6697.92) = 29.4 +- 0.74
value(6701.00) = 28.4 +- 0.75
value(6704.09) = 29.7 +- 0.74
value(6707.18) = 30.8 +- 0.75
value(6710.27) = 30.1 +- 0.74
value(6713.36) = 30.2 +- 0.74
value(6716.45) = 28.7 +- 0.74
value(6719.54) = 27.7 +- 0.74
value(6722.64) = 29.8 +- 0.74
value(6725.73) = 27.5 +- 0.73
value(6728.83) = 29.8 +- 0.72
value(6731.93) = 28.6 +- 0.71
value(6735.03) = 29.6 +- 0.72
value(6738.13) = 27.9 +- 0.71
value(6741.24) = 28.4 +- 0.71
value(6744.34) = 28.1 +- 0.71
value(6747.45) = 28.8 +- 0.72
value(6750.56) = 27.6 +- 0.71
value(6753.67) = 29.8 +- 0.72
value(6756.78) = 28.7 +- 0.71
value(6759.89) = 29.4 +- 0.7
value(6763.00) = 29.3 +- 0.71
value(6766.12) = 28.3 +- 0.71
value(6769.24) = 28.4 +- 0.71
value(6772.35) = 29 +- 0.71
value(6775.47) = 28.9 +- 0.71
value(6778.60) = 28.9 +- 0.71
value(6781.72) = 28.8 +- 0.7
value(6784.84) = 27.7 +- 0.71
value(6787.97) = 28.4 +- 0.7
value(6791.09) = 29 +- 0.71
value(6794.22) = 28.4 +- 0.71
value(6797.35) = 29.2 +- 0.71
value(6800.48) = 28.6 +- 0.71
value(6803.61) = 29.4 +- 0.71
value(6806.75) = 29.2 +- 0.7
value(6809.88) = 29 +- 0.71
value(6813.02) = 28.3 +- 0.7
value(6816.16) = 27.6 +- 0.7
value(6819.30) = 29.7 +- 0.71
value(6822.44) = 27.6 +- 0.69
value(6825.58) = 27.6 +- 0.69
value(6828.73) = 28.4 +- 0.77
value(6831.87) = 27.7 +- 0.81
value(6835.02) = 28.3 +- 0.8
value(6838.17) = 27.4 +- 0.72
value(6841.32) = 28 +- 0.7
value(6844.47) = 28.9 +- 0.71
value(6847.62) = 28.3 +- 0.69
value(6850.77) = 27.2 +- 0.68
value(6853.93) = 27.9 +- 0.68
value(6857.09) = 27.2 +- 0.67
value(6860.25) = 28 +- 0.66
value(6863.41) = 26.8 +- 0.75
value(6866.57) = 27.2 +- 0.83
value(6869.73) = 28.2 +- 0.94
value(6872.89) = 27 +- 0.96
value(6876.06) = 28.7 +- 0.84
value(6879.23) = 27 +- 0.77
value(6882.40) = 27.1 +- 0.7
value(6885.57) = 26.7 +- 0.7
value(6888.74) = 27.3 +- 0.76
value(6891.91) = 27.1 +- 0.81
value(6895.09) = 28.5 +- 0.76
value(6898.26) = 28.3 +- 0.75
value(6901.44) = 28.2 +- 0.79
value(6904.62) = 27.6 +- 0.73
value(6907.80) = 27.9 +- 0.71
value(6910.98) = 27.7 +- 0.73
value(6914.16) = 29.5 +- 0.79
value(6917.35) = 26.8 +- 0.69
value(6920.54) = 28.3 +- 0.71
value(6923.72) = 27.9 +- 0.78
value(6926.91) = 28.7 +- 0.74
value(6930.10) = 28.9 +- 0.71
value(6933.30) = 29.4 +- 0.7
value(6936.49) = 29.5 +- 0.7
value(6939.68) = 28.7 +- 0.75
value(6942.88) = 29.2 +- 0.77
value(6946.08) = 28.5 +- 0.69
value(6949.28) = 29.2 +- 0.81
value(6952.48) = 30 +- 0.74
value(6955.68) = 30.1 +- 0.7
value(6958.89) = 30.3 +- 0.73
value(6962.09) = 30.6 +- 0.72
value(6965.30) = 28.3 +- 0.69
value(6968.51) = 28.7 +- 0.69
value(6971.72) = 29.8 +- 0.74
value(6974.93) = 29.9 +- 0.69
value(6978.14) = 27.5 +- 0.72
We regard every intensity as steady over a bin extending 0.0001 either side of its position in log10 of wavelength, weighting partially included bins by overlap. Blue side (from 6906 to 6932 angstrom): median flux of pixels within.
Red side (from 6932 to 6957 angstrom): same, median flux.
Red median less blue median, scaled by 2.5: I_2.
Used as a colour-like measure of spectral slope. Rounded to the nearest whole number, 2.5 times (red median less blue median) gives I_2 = 3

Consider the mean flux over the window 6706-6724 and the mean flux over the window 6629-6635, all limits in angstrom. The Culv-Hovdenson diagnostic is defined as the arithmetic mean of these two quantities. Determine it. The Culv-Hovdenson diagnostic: 29.6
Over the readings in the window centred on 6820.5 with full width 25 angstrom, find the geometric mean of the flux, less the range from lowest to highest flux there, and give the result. 26.1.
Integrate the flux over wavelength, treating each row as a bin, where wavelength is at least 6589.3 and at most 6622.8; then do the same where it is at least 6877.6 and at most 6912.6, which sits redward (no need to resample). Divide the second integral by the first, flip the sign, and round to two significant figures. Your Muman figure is -0.96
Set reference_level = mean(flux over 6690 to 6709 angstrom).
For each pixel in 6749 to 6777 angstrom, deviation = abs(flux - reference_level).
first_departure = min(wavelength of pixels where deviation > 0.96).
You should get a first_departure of 6750.56 angstrom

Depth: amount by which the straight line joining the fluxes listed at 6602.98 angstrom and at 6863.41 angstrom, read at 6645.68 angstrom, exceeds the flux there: 1.2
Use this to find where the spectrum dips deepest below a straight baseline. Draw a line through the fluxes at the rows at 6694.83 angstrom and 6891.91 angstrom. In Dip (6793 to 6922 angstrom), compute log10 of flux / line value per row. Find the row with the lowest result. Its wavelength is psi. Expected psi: 6863.41 angstrom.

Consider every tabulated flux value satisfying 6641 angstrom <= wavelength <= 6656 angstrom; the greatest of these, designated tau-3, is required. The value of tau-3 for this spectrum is 31.3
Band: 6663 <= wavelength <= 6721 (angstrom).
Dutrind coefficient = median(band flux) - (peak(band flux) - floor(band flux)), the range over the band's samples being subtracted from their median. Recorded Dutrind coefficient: 26.8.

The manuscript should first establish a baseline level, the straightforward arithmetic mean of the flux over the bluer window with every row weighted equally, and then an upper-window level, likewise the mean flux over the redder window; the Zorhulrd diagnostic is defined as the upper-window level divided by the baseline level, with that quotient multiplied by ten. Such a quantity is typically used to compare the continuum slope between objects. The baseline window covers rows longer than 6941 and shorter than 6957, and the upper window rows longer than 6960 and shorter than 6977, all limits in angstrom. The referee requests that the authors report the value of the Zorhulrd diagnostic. 10.0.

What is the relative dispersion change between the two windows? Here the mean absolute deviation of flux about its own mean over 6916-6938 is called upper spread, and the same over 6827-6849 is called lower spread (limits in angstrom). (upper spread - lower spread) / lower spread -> 0.88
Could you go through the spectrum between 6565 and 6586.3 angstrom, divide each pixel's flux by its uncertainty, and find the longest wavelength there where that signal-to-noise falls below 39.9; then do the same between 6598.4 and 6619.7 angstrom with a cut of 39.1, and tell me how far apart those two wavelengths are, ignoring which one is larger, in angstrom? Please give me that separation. 33.4 angstrom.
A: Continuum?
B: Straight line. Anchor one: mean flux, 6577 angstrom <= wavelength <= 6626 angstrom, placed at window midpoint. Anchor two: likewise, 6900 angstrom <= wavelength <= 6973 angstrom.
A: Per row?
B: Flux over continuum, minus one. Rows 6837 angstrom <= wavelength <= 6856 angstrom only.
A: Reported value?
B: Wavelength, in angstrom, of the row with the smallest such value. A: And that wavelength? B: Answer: 6850.77 angstrom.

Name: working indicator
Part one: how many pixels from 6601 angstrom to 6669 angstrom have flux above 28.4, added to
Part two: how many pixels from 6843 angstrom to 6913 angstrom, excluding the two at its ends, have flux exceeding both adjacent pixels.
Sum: 30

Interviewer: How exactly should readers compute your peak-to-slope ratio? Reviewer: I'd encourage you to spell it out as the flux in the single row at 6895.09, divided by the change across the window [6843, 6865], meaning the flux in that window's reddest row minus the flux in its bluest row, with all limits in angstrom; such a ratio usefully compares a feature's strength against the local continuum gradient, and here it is -14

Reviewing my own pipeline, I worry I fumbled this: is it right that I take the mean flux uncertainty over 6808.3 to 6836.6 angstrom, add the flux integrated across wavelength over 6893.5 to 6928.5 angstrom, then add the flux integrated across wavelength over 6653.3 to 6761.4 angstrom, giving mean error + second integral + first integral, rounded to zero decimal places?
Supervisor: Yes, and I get 4164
